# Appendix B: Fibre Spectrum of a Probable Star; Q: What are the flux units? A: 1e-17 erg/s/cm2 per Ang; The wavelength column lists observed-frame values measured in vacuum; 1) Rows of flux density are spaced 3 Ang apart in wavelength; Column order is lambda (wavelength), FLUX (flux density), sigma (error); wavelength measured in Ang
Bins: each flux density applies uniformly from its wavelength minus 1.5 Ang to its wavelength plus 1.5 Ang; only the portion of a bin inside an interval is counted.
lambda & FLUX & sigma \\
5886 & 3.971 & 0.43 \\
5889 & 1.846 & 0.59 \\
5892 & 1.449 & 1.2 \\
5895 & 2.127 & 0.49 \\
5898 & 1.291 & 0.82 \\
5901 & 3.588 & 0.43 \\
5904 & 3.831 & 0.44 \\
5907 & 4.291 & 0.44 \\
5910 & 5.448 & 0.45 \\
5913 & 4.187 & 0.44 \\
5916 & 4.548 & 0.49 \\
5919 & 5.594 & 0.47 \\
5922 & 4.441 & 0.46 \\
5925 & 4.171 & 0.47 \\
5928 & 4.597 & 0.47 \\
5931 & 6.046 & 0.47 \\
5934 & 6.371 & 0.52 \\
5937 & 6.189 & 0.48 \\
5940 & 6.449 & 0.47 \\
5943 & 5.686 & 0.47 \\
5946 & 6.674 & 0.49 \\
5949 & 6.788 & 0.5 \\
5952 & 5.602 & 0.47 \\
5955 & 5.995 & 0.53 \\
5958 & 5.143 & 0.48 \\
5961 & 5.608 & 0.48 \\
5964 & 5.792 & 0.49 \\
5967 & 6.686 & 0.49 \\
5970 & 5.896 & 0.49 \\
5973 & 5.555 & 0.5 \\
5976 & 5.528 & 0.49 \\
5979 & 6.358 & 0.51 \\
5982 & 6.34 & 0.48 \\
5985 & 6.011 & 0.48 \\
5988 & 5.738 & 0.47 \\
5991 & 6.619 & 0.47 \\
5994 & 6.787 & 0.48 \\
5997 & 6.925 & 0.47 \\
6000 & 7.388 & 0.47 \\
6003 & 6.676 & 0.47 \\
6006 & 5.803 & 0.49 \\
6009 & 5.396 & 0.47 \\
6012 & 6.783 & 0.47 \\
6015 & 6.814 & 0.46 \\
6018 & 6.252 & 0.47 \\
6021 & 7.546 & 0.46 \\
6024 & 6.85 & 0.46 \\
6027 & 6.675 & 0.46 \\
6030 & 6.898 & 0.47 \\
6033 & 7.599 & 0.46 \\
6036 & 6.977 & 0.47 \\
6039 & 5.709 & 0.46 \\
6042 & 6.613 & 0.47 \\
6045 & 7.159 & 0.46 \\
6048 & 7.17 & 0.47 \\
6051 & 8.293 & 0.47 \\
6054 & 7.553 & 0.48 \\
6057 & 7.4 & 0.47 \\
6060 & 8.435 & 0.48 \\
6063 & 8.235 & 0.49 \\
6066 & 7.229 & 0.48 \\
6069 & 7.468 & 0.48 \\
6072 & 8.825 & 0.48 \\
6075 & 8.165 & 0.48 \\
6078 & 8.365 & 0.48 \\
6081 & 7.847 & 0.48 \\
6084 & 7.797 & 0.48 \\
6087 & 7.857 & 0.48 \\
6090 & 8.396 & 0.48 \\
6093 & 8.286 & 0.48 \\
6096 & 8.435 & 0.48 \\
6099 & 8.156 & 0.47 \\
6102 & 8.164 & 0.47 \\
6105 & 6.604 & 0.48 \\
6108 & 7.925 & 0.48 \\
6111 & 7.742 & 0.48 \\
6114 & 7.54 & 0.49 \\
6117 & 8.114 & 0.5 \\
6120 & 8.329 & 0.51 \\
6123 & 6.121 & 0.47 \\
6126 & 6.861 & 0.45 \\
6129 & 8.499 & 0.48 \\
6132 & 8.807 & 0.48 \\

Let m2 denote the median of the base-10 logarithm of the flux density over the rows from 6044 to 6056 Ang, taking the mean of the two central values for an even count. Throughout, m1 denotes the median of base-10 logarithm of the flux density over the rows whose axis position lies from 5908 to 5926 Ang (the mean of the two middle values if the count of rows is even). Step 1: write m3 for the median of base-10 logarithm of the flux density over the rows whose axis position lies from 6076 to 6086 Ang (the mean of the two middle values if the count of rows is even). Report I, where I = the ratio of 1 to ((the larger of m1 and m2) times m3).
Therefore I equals 1.29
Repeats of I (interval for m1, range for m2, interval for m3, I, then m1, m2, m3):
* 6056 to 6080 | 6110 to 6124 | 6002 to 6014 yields 1.38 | 0.91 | 0.89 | 0.79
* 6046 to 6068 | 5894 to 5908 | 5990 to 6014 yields 1.38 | 0.88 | 0.55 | 0.83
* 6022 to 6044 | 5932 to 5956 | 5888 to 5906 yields 4.03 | 0.84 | 0.80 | 0.30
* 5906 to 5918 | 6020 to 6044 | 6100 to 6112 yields 1.34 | 0.65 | 0.84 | 0.89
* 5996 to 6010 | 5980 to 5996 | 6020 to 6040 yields 1.45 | 0.82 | 0.80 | 0.84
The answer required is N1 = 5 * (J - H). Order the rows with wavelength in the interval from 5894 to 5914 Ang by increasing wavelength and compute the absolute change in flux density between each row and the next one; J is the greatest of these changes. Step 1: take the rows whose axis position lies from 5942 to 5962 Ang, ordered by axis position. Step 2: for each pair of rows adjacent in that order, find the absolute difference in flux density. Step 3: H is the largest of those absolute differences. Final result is 6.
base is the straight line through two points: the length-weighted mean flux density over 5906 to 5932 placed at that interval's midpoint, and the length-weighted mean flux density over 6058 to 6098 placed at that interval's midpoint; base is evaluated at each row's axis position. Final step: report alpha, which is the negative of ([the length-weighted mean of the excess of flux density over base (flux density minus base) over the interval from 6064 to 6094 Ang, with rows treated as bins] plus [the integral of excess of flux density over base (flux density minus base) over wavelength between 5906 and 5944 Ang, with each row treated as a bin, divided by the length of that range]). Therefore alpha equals -0.2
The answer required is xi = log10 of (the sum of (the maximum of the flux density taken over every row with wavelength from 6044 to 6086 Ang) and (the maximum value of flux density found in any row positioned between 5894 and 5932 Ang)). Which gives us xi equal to 1.17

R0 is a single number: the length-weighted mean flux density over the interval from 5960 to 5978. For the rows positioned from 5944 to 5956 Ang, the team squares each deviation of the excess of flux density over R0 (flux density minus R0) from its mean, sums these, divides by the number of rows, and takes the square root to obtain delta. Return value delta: 0.49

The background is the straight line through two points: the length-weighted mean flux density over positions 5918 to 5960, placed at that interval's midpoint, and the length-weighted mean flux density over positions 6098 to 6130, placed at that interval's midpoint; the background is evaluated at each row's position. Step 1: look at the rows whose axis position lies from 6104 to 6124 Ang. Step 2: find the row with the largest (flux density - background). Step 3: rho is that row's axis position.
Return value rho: 6120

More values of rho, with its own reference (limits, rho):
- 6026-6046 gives 6033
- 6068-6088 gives 6072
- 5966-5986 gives 5967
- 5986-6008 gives 6000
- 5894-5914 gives 5910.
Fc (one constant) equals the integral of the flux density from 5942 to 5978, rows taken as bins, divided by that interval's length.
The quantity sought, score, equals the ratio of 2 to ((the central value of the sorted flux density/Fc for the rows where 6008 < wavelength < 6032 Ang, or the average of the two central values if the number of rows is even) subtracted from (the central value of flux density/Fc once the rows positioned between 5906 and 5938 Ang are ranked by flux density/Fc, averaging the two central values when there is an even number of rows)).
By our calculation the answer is -5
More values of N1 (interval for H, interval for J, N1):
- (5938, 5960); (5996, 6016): 1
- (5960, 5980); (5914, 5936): 3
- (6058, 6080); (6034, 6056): 0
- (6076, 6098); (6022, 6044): 4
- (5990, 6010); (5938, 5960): 2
